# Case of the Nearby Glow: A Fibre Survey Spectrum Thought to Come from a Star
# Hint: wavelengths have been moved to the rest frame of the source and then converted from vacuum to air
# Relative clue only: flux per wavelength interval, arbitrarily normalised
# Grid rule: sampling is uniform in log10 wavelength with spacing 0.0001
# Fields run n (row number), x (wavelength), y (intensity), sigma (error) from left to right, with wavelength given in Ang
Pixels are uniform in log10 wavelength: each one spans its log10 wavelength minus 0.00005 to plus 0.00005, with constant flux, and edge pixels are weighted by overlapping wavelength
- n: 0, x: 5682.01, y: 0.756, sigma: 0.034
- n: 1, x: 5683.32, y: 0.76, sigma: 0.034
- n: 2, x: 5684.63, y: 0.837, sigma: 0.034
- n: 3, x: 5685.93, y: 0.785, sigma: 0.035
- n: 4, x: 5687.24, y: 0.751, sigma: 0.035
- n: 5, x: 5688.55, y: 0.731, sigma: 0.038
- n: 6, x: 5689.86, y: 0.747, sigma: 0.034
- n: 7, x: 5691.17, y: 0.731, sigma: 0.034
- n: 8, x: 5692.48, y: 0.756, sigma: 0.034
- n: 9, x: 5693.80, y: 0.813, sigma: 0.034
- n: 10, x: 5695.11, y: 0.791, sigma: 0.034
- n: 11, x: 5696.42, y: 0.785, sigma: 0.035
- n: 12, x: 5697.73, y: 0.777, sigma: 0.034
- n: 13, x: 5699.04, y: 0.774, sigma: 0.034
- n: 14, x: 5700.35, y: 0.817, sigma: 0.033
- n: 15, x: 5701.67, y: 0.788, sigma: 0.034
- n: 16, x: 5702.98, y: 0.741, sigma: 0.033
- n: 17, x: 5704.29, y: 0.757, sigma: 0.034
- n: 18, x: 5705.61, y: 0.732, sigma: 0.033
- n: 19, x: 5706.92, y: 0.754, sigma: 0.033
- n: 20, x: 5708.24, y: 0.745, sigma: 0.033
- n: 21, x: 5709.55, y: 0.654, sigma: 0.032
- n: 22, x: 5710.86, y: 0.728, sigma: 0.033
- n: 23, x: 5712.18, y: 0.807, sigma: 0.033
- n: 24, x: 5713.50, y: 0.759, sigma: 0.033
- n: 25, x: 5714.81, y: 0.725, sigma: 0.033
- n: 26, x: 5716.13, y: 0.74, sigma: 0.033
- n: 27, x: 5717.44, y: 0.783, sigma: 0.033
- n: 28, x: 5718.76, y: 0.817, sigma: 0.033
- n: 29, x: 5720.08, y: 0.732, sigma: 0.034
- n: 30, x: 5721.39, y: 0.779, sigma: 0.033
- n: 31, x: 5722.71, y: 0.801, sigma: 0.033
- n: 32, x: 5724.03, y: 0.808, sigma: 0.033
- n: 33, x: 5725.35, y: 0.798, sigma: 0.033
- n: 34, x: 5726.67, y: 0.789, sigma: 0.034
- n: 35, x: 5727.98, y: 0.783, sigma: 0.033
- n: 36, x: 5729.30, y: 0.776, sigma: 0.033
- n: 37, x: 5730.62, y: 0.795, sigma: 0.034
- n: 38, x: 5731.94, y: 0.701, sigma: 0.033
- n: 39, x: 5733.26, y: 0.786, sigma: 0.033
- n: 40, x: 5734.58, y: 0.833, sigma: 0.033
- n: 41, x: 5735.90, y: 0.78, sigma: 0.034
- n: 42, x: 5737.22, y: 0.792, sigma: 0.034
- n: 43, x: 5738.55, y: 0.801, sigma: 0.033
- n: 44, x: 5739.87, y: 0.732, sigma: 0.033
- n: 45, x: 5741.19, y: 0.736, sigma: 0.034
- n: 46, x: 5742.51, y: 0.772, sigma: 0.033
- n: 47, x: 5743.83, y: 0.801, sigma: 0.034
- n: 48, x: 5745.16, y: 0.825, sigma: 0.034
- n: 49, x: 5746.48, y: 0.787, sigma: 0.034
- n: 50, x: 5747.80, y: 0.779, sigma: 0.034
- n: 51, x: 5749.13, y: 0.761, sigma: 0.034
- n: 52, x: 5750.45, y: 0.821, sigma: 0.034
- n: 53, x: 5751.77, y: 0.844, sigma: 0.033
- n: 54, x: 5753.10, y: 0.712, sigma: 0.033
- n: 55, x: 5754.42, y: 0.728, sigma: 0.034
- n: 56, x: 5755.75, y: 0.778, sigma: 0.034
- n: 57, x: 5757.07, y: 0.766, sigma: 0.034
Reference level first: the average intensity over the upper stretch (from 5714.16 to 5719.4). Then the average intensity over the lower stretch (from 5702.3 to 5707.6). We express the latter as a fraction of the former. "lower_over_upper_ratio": 0.97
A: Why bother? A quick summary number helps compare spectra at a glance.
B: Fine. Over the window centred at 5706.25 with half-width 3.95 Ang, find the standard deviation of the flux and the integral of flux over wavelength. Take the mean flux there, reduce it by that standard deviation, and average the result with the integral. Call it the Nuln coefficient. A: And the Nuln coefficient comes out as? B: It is 3.2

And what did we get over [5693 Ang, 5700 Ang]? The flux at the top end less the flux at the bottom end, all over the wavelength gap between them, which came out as -0.0074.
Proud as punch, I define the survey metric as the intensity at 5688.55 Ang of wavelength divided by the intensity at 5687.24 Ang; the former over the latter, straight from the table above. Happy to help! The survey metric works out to 0.97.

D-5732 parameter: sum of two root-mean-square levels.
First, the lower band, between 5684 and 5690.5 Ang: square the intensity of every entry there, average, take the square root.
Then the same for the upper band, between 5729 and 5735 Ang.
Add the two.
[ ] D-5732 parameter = 1.551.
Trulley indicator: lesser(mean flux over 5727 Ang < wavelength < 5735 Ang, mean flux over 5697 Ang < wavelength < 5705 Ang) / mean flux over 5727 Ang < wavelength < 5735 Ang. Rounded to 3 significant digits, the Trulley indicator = 0.996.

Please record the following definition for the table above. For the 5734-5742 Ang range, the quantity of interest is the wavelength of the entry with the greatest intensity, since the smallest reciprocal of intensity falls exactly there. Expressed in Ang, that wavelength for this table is 5734.58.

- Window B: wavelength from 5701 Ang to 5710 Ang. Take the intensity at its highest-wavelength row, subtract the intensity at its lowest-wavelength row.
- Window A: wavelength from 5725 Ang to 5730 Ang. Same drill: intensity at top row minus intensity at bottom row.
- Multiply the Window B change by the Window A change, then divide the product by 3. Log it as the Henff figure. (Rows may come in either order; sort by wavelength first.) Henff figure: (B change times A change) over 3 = 0.0010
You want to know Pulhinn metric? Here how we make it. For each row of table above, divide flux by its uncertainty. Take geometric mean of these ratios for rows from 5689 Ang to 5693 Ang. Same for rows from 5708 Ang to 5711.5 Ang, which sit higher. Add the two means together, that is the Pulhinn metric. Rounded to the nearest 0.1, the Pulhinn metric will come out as 43.6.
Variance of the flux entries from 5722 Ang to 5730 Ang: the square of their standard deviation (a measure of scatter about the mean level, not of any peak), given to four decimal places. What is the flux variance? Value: 0.0001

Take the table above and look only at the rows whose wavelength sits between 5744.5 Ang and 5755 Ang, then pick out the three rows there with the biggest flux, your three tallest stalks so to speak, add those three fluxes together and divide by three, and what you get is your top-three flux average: 0.830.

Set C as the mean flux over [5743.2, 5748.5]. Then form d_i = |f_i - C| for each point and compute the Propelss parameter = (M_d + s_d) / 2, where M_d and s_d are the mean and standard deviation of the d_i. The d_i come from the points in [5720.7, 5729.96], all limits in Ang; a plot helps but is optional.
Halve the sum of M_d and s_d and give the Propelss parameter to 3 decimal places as 0.009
